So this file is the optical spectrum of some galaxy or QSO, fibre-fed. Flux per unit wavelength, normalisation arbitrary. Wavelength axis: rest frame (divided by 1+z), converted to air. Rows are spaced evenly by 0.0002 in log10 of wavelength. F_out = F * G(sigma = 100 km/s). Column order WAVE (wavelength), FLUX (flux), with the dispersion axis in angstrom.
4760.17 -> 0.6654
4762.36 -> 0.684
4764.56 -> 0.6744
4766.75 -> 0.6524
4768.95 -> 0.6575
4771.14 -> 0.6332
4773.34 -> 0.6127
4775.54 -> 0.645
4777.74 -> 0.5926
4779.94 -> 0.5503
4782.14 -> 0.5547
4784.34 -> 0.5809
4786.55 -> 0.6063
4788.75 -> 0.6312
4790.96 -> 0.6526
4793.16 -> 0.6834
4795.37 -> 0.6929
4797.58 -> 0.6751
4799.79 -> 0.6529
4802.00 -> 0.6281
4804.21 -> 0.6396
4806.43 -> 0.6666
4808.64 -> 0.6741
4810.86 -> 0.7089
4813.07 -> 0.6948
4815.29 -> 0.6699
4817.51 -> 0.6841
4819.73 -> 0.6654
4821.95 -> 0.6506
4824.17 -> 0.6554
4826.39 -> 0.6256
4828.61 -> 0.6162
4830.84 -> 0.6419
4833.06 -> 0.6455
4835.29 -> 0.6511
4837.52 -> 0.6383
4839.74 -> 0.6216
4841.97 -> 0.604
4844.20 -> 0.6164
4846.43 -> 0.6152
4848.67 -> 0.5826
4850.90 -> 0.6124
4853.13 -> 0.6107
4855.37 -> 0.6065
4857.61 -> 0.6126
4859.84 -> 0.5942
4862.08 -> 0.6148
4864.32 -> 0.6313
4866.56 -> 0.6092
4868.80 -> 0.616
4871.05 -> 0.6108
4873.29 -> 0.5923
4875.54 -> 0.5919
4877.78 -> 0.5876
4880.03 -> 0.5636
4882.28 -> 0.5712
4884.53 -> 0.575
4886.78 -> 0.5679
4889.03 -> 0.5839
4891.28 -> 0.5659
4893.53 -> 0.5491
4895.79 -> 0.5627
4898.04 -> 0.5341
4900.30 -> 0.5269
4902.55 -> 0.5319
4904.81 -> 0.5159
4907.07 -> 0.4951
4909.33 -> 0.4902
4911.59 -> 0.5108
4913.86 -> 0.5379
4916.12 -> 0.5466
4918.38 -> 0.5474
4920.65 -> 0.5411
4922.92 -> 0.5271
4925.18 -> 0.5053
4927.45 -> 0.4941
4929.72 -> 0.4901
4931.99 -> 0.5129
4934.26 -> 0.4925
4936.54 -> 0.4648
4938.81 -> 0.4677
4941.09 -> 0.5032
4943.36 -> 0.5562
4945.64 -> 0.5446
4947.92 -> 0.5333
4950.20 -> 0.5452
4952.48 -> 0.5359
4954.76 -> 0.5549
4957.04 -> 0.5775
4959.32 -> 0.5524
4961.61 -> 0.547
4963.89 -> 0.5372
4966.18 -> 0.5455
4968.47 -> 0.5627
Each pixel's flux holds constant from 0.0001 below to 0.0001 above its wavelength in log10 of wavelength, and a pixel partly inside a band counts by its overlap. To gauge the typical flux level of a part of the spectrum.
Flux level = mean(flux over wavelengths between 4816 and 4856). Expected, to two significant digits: 0.63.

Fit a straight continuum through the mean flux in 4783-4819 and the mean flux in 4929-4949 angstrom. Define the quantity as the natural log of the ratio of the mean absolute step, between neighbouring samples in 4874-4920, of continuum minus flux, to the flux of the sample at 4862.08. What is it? -3.85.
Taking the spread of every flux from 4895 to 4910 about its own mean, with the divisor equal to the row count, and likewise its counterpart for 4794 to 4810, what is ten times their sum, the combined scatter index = 0.438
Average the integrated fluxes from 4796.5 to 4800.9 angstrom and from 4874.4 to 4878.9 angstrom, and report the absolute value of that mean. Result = 2.79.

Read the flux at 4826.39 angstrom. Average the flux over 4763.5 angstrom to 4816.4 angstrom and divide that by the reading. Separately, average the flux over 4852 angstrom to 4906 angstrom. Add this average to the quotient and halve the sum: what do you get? 0.804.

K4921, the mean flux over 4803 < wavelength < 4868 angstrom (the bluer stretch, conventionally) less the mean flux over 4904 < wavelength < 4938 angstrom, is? 0.125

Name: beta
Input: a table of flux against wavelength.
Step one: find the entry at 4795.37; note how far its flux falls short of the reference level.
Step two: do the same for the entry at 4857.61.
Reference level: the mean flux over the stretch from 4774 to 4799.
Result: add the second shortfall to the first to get -0.06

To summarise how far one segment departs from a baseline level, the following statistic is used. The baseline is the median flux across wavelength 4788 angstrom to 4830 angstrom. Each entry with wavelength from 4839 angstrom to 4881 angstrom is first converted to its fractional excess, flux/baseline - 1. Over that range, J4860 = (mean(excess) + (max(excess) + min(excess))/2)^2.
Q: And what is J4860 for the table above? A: 0.037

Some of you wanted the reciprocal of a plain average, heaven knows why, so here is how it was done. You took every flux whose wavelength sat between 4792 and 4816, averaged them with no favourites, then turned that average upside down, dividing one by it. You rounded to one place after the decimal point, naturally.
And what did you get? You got 1.5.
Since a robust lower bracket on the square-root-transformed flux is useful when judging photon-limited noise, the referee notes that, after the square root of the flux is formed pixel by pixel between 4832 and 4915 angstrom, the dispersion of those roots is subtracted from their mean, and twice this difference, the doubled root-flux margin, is 1.47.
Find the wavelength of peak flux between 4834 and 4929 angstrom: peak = 4835.29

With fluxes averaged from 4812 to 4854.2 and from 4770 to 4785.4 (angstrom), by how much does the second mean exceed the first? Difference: -0.041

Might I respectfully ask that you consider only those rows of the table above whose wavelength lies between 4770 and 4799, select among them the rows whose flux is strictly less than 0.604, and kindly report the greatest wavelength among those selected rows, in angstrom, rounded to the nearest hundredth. 4784.34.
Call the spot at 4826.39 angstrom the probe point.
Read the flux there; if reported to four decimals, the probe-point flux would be 0.6256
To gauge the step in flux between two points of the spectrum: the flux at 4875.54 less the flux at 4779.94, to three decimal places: 0.042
